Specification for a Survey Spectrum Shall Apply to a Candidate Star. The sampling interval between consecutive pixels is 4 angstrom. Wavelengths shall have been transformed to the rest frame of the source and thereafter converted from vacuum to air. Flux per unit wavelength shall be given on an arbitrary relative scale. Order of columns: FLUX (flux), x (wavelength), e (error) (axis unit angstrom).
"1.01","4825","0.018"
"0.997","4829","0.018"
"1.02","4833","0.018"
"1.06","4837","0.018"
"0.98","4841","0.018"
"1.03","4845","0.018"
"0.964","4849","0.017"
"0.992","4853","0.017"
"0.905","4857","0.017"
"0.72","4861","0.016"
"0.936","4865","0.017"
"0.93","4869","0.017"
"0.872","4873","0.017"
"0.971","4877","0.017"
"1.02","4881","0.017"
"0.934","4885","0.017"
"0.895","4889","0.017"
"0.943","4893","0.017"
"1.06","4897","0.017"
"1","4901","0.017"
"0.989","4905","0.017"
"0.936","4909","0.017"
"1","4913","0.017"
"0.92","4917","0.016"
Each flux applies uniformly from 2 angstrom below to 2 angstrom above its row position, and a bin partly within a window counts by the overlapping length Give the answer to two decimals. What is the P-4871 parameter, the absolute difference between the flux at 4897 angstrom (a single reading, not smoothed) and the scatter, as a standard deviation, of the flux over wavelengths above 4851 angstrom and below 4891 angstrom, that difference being 0.98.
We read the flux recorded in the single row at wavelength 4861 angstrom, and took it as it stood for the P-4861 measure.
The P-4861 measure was 0.72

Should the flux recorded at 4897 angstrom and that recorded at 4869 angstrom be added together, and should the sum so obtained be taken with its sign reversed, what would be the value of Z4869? -1.99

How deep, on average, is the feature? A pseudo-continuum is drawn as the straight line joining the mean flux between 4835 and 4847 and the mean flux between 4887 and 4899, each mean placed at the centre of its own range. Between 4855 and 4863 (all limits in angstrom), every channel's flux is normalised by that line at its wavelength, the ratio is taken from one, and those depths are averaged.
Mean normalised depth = 0.19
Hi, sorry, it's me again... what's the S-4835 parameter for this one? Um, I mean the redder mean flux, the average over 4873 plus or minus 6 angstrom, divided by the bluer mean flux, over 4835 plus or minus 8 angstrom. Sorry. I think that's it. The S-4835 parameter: 0.91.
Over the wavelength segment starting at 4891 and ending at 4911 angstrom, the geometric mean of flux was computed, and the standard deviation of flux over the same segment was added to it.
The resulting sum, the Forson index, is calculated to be 1.03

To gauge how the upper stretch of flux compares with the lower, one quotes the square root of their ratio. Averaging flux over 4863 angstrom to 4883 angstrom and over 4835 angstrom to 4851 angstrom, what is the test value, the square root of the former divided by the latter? 0.97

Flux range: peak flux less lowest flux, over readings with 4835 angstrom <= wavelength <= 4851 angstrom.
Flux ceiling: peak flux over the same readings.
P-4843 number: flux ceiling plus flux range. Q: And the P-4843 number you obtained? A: 1.16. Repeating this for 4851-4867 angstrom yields 1.26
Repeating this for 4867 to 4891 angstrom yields 1.17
